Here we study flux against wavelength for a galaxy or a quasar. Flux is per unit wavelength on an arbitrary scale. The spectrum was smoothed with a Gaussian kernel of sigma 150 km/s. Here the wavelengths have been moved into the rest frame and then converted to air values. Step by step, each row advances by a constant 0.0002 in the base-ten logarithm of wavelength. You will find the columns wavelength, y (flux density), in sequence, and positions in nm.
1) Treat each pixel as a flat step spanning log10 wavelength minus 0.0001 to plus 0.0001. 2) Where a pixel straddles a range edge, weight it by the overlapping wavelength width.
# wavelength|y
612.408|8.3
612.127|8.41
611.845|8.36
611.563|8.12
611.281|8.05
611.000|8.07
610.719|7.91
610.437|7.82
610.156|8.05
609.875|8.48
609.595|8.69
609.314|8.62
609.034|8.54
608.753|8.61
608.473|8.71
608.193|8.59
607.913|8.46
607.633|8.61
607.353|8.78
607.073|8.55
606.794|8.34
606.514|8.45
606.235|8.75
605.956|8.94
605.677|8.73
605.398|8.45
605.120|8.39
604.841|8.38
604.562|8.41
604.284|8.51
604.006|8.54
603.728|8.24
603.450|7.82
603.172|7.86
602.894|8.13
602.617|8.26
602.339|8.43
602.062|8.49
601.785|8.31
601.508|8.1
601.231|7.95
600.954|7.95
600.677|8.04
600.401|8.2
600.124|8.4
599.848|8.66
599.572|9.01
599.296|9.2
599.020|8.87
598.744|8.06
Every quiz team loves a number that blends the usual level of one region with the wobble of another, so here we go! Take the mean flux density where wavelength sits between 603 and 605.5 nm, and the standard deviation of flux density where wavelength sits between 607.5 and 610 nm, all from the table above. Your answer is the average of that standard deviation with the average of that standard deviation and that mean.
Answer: 2.13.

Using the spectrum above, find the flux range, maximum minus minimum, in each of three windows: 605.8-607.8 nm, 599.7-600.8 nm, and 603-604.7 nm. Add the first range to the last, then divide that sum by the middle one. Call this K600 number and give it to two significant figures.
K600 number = 2.1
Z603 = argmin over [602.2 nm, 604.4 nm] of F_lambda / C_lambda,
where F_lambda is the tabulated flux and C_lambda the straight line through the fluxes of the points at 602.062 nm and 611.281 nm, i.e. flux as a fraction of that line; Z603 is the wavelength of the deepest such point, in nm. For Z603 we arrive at 603.450 nm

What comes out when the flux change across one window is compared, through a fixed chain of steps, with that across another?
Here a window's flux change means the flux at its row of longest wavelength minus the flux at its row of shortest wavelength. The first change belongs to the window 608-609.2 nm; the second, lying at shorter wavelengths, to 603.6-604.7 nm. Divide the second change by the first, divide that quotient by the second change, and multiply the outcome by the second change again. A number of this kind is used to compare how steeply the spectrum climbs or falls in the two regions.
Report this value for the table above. -3.4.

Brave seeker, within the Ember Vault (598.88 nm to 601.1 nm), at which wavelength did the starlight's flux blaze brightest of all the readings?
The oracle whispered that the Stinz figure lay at 599.296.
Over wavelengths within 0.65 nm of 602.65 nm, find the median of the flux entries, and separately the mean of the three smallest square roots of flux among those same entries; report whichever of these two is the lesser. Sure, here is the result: 2.84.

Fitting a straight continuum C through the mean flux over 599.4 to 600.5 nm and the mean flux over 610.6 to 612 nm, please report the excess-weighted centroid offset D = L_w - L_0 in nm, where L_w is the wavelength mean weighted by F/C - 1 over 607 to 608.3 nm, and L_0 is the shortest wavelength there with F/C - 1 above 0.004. 0.54 nm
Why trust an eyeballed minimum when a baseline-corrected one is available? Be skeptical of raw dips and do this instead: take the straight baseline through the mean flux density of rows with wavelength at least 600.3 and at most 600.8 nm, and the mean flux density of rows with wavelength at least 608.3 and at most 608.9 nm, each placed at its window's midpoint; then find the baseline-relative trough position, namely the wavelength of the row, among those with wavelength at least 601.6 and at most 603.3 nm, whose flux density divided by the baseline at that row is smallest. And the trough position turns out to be 603.172 nm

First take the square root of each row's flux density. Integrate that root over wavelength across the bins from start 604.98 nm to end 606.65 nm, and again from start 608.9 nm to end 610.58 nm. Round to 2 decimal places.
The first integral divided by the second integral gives 1.01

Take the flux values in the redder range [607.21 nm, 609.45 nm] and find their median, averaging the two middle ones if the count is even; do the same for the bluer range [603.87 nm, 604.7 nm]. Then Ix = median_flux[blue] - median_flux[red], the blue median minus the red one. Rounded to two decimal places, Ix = -0.10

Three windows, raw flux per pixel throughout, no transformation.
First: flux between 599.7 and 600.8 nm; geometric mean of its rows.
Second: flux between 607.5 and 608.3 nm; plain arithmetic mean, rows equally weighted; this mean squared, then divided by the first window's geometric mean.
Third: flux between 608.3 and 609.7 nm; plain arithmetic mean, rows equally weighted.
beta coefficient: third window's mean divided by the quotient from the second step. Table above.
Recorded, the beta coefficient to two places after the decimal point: 0.98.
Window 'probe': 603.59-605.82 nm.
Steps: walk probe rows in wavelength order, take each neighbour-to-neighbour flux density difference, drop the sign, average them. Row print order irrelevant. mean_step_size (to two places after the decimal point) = 0.12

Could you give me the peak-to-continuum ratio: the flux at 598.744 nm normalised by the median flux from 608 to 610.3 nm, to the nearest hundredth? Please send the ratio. 0.94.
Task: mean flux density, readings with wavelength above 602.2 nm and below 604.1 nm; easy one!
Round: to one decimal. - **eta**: 8.2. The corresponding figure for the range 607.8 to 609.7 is 8.6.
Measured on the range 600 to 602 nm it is 8.1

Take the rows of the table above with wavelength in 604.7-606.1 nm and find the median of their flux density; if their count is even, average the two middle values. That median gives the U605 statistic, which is 8.45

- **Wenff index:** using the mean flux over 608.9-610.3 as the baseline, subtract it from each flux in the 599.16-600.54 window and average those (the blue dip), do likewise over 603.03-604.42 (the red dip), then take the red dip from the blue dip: 0.50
